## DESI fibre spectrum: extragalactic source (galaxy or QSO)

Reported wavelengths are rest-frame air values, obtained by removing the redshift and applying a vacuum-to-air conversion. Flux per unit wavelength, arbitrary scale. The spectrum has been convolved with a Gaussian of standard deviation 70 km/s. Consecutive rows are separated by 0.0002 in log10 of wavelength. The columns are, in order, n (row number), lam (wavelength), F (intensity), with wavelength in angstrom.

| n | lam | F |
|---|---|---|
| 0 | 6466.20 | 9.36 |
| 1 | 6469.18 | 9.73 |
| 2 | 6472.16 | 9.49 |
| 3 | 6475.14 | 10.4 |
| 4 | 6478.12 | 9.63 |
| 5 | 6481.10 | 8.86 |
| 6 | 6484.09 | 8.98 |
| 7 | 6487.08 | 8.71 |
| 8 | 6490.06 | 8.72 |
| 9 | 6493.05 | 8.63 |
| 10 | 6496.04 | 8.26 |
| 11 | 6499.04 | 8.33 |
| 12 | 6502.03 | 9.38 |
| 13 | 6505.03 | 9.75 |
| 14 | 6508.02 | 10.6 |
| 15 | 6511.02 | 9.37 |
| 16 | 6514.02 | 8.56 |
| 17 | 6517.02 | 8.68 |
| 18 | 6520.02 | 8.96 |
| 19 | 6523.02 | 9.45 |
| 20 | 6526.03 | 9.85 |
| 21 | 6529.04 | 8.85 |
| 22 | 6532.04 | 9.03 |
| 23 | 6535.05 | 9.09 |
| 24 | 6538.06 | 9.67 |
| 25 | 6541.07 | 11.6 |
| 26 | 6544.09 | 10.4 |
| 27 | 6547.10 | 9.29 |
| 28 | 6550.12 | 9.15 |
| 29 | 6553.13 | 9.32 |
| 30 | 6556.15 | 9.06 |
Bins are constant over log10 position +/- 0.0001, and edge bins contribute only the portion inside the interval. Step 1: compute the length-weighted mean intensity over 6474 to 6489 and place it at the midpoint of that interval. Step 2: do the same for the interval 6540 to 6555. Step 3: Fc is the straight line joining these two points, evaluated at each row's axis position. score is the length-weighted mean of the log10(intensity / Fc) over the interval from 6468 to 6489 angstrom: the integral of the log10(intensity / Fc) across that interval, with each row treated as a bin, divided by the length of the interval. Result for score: 0.005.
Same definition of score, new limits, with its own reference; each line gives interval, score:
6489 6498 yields -0.042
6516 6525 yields -0.025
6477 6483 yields -0.003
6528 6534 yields -0.036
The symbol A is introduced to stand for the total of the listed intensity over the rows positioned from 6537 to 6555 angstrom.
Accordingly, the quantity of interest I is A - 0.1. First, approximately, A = 59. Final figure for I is 59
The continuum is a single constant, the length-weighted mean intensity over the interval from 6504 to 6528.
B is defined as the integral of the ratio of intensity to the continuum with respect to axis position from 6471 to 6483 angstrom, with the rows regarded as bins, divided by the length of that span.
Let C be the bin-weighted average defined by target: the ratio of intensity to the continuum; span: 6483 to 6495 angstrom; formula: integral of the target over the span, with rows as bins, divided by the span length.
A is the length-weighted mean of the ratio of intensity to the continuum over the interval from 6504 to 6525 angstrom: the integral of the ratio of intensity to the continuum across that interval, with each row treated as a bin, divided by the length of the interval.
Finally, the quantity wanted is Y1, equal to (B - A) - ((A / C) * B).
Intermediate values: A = 1.00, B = 1.02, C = 0.93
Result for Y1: -1.07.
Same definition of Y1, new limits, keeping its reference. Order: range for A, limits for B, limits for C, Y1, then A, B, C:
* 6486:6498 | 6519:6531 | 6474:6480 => -0.78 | 0.91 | 0.99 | 1.06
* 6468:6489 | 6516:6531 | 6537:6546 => -0.89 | 1.00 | 0.98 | 1.12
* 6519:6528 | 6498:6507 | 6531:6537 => -1.04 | 1.00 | 0.99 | 0.97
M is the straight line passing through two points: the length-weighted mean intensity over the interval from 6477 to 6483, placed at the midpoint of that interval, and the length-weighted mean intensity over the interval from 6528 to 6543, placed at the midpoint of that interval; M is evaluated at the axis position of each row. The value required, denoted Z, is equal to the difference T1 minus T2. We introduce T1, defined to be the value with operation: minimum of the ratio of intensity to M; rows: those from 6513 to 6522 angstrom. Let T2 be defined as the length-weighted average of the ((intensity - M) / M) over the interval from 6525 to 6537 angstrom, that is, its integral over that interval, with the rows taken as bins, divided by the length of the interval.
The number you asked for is 0.95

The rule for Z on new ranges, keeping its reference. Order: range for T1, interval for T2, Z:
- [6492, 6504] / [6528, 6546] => 0.88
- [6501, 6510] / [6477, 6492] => 1.03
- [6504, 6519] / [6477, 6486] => 0.91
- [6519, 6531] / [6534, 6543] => 0.87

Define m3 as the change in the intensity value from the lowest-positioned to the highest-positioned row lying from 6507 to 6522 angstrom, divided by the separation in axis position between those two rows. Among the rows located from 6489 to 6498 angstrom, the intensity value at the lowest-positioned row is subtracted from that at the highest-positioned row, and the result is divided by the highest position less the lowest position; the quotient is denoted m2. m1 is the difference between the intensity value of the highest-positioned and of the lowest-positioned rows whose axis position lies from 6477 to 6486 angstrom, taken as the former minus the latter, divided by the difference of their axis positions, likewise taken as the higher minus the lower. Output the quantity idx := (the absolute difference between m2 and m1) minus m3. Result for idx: 0.17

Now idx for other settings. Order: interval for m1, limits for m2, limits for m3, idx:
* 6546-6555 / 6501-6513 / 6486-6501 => 0.04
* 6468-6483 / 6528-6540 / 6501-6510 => -0.04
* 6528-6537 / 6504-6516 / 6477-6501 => 0.23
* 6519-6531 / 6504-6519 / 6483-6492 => 0.12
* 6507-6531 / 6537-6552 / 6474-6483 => 0.30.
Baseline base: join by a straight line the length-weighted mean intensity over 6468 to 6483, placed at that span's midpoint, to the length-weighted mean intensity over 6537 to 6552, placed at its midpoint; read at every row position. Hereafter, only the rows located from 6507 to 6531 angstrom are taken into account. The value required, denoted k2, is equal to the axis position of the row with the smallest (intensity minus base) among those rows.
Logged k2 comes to 6514.02 angstrom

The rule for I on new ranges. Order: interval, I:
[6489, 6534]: 136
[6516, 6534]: 55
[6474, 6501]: 80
